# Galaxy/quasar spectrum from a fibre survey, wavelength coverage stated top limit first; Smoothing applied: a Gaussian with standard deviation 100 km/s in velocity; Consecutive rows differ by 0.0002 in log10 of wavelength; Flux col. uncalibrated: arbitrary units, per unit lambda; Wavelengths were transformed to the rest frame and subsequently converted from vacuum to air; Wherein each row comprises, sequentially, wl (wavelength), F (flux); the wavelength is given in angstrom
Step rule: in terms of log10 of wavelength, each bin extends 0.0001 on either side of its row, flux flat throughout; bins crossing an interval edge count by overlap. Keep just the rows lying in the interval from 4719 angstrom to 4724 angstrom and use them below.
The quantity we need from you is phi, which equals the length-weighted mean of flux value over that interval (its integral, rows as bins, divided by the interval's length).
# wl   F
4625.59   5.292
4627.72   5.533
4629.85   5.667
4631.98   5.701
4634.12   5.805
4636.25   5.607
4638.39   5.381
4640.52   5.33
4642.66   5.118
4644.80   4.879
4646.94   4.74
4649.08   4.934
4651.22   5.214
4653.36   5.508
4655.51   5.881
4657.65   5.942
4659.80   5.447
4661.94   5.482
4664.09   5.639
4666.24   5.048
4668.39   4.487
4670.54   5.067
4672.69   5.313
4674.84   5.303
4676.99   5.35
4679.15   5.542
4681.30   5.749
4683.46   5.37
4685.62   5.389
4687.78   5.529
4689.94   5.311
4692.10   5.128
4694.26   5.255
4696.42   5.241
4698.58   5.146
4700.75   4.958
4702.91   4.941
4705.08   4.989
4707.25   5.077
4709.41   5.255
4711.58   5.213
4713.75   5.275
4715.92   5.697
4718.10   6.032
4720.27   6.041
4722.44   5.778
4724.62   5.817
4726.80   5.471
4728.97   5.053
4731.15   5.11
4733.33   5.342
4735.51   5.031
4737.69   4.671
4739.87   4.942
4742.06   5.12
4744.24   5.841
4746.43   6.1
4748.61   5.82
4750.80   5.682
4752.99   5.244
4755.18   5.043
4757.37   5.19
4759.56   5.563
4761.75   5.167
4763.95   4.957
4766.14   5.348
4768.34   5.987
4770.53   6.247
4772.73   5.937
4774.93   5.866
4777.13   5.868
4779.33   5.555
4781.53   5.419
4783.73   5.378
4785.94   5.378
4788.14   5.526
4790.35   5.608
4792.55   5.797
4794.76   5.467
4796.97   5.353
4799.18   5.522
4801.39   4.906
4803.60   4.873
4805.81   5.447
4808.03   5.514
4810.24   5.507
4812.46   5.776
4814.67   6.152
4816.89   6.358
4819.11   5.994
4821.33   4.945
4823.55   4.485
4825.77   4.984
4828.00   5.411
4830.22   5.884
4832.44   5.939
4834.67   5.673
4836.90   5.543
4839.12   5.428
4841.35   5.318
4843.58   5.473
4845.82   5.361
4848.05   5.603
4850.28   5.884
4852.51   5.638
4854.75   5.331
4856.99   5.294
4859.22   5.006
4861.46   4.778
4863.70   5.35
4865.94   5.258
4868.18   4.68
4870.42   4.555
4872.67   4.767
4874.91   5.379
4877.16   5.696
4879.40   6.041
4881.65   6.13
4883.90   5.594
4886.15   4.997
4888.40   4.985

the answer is 5.91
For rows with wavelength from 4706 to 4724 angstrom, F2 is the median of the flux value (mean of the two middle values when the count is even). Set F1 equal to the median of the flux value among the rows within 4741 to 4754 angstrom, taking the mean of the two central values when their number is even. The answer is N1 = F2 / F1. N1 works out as 0.95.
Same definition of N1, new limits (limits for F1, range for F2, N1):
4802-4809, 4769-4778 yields 1.08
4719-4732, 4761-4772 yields 0.95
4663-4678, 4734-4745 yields 0.95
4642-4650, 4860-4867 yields 1.07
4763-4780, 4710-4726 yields 0.98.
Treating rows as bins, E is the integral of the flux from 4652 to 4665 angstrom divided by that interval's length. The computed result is 5.64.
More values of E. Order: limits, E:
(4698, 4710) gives 5.05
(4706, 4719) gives 5.41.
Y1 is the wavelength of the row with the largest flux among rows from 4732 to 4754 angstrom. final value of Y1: 4746.43 angstrom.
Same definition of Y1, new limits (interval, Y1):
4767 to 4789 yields 4770.53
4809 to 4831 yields 4816.89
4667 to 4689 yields 4681.30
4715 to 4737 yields 4720.27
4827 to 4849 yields 4832.44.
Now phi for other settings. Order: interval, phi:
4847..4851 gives 5.74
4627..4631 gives 5.61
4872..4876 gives 5.11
